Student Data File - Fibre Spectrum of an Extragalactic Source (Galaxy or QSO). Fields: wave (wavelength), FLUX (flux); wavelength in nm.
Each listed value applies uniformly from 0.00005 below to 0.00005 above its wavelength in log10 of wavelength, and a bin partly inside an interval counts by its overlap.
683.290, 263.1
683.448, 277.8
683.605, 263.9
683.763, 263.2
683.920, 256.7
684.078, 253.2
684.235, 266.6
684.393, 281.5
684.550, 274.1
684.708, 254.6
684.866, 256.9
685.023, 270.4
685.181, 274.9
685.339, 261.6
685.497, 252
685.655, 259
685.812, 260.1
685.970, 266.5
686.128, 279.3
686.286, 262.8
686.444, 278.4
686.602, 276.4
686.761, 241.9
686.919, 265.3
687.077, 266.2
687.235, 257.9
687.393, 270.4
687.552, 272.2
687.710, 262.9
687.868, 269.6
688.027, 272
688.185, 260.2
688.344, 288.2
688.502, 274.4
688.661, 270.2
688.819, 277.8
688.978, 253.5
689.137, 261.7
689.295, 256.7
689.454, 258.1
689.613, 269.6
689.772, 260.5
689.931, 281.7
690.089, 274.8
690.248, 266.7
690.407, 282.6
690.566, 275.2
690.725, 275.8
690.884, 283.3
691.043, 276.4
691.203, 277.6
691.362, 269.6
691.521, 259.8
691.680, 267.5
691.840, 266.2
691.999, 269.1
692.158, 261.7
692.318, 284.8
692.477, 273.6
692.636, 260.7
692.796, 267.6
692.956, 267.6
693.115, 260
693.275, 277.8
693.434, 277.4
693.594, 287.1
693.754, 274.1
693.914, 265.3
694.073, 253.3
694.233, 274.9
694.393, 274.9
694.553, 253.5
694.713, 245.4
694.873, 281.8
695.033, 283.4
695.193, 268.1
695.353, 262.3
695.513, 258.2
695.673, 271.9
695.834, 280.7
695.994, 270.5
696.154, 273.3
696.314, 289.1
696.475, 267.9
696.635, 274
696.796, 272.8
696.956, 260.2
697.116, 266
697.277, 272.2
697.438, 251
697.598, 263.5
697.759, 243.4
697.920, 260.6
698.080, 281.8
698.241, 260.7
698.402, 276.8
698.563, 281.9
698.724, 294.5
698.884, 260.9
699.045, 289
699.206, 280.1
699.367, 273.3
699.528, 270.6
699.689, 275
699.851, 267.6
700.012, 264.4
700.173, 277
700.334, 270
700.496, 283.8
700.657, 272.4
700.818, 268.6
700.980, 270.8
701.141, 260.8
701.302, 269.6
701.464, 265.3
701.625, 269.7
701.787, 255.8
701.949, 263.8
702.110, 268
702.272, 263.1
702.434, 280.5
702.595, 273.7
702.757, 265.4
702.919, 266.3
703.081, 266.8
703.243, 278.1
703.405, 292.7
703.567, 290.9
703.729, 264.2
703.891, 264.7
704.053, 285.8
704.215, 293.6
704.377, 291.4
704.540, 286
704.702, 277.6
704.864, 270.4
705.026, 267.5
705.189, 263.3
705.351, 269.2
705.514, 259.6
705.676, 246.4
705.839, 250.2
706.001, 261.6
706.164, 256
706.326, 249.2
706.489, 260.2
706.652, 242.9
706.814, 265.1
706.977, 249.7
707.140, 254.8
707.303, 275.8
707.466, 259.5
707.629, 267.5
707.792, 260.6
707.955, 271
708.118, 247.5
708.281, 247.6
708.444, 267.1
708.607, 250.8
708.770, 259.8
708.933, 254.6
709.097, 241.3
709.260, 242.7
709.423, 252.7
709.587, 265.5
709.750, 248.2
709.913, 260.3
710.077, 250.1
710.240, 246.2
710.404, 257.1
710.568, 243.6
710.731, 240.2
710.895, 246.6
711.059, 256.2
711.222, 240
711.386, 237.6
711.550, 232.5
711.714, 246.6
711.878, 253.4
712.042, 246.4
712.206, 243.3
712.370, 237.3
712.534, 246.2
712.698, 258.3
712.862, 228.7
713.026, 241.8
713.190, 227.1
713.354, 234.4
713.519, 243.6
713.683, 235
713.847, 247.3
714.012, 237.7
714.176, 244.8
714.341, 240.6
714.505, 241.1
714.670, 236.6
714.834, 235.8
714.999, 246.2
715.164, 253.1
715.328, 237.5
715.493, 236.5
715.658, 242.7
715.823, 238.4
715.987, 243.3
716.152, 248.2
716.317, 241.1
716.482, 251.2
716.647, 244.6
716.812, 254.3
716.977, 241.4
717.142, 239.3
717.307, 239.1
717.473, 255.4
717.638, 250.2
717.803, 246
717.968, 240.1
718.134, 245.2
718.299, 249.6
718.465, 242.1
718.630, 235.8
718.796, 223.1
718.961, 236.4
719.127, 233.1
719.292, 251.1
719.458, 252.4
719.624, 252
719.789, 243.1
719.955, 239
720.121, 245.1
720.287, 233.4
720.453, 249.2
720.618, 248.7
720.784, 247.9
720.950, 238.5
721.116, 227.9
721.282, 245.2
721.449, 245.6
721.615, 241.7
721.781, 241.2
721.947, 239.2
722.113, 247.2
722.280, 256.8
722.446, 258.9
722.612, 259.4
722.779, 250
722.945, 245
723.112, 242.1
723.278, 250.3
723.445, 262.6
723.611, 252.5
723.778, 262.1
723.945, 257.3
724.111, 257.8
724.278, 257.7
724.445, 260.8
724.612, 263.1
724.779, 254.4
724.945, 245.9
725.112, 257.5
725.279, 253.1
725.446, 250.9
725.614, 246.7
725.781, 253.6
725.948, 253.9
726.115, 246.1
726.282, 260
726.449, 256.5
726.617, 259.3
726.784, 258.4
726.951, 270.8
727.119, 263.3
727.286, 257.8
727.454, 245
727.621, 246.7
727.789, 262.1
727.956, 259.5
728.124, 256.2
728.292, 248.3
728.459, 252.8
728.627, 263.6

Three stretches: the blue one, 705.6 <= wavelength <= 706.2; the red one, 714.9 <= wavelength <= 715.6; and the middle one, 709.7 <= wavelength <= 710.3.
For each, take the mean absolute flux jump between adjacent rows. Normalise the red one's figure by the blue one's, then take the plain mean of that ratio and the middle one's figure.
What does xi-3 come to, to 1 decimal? 4.9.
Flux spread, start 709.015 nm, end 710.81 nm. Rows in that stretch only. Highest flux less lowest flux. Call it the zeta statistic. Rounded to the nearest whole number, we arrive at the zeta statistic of 25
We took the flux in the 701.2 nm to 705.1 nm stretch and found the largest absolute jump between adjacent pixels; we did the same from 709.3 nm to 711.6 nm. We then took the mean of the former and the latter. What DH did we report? 22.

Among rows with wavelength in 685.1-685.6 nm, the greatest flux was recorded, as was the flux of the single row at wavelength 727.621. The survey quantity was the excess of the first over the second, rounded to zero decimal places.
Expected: 28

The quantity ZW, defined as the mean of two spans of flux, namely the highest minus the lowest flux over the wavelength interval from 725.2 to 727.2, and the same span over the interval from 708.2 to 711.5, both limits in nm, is 27.1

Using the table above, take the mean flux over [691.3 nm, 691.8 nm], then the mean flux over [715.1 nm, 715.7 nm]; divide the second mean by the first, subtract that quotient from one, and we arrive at 0.087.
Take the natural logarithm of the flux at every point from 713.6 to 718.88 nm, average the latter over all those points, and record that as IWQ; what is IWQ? 5.49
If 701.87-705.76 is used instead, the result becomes 5.61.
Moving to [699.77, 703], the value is 5.59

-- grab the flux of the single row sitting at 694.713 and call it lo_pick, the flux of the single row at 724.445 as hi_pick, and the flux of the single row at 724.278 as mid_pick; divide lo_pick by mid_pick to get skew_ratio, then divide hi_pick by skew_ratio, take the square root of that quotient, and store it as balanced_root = 16.5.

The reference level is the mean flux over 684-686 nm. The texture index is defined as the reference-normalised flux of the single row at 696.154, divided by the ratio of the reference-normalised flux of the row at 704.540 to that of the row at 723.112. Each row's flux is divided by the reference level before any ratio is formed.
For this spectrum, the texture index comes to 0.88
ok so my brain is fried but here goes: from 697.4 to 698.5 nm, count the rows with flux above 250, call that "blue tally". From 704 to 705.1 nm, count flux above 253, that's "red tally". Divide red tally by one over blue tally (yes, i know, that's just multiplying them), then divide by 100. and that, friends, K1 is 0.42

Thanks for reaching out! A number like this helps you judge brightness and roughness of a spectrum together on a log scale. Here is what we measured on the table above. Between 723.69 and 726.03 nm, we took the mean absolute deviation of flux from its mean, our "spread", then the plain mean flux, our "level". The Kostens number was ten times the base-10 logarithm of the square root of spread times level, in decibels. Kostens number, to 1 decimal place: 15.1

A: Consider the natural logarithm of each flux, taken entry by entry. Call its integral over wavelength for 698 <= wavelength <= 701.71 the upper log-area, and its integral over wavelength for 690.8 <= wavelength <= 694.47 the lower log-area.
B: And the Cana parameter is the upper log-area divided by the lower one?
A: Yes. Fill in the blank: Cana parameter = 1.01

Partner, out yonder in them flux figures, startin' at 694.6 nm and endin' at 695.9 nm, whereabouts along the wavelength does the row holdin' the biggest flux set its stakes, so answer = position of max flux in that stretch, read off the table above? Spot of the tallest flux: 695.033 nm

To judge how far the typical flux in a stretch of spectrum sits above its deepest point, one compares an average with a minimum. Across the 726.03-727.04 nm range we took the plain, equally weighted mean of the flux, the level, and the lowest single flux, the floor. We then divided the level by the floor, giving 1.05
